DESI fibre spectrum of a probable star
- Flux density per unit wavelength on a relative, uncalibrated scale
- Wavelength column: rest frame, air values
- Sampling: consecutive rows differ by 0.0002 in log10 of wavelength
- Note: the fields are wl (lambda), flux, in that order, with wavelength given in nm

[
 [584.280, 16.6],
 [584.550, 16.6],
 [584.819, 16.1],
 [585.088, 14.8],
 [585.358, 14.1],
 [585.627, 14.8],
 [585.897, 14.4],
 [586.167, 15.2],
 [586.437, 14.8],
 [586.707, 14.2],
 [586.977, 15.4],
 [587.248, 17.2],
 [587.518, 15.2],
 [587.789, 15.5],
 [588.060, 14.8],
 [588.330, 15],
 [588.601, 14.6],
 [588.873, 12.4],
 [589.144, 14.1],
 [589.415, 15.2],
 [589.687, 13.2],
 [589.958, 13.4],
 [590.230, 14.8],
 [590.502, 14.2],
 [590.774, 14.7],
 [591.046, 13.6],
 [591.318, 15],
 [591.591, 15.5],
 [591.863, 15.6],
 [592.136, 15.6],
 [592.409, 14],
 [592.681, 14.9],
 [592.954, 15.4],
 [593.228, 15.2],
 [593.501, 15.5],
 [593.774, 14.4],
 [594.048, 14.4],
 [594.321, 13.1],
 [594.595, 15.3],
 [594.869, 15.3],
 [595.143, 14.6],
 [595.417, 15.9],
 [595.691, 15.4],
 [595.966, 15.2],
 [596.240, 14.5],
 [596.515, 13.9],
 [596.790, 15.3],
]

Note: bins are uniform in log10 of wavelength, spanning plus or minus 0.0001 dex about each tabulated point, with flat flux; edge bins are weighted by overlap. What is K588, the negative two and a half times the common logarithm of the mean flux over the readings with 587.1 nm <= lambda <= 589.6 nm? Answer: -2.93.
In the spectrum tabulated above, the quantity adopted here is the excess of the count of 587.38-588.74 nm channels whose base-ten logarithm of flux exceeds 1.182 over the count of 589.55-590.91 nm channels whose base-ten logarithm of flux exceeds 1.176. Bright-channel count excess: 1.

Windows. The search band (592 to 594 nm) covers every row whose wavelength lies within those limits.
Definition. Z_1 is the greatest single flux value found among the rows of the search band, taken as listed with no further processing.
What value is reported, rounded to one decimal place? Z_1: 15.6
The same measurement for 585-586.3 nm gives 15.2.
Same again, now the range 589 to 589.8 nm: 15.2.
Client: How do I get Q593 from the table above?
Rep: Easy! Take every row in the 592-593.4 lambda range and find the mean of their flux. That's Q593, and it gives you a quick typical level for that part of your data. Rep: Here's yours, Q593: 15.0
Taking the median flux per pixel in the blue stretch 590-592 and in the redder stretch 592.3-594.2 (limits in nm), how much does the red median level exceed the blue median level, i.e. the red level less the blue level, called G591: 0.10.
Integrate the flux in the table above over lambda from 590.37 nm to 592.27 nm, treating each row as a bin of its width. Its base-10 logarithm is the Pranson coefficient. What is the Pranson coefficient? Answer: 1.45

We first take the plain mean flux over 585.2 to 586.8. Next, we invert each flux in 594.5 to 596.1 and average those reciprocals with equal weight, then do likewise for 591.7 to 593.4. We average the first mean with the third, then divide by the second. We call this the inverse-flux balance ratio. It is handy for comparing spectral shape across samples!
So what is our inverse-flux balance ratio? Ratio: 112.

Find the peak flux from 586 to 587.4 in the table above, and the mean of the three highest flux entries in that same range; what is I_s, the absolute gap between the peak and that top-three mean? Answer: 1.27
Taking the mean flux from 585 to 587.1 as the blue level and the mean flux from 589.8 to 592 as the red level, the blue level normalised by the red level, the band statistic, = 1.008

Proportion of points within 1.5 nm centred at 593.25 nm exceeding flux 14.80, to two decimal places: 0.80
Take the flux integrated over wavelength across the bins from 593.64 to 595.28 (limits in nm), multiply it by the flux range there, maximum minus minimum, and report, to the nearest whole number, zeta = 52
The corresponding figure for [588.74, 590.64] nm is 74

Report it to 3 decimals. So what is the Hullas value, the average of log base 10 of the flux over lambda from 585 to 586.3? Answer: 1.166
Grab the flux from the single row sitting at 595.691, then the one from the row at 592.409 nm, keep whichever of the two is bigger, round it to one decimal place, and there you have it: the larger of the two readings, 15.4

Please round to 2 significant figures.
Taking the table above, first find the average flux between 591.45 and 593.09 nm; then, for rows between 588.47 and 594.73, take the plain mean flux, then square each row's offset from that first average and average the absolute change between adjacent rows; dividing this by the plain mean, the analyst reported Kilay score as 0.13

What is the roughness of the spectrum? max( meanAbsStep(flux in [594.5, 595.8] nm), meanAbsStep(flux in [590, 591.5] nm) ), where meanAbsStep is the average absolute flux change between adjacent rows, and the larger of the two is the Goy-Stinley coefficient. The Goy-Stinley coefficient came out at 0.90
